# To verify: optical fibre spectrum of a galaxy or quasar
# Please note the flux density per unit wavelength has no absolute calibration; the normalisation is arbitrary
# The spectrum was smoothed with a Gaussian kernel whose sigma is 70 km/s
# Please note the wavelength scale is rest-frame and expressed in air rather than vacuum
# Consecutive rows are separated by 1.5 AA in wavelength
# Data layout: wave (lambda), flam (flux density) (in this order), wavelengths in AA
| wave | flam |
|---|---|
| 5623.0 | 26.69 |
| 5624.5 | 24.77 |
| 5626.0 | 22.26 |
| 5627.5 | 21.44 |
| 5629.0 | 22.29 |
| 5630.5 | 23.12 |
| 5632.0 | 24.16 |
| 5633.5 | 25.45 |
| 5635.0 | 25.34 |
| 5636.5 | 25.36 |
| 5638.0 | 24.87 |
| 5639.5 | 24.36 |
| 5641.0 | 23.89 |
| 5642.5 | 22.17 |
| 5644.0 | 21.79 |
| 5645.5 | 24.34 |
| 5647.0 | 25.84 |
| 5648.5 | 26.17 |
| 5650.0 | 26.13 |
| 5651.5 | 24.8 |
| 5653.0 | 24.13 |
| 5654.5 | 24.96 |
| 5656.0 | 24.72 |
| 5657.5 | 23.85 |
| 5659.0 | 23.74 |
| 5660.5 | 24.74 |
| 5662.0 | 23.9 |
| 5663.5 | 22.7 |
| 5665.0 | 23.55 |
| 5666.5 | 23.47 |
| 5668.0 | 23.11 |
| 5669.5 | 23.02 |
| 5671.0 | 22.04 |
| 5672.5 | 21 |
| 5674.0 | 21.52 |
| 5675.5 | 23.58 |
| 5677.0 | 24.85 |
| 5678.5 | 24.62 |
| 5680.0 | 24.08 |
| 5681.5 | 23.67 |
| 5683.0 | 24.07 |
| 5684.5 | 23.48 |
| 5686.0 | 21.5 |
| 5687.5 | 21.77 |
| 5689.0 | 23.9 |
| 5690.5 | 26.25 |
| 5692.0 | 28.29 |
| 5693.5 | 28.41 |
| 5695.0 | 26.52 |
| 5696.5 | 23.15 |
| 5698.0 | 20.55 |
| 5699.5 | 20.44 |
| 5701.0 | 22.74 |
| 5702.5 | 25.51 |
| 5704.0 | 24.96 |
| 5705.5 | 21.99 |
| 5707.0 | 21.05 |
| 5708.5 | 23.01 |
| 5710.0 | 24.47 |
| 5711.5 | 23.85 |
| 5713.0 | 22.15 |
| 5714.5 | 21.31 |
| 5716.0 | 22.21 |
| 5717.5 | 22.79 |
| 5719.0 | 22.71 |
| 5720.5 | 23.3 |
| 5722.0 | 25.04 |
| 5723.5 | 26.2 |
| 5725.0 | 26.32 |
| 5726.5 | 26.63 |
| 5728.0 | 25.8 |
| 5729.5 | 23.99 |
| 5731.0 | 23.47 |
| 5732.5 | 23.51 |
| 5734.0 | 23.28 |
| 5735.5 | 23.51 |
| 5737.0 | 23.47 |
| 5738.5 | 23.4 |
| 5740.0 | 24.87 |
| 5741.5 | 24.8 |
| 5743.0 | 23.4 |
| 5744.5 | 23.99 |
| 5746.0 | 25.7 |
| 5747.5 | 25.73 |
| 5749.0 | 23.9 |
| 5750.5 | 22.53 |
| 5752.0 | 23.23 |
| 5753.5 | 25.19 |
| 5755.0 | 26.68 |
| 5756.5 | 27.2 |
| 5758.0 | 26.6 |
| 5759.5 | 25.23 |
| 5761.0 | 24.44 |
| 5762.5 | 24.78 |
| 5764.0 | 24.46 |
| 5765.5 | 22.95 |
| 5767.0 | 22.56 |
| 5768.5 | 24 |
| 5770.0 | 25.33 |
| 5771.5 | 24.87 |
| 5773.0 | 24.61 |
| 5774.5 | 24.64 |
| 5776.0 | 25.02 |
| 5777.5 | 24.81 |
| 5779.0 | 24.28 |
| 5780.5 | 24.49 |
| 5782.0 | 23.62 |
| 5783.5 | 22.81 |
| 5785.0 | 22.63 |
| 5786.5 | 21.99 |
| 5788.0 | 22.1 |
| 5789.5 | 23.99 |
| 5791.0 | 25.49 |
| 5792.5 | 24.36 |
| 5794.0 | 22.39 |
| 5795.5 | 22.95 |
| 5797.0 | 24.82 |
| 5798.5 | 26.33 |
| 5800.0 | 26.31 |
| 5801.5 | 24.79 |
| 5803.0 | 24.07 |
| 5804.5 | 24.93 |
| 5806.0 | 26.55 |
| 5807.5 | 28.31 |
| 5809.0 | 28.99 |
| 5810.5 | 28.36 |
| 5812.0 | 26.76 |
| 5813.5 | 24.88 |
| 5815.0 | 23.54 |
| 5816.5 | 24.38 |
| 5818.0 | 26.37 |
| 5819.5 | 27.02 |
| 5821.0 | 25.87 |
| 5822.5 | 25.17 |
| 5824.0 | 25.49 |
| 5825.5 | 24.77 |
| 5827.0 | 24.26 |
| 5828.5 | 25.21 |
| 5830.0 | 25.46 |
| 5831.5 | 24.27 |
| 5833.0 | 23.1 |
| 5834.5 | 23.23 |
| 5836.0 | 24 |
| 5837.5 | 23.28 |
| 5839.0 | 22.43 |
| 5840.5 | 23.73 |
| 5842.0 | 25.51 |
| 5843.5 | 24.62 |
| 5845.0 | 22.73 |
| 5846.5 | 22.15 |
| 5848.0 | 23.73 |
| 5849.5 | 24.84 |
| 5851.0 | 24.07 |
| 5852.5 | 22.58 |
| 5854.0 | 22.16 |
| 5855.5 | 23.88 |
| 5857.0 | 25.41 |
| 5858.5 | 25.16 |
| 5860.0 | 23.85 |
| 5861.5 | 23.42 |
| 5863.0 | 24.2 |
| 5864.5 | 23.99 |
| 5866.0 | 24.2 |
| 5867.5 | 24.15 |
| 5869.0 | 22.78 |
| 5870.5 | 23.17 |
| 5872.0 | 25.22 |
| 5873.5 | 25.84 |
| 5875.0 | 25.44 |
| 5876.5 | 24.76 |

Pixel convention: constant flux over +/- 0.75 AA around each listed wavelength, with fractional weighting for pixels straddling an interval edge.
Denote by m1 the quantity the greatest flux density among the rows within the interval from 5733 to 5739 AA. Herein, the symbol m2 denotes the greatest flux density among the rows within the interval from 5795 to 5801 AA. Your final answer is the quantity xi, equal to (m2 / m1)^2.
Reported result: 1.25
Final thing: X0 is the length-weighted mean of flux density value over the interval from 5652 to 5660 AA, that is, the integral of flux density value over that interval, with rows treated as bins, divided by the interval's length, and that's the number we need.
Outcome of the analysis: 24.3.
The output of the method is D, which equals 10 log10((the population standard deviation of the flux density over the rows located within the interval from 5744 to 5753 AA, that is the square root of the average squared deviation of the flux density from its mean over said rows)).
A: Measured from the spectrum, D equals 0.7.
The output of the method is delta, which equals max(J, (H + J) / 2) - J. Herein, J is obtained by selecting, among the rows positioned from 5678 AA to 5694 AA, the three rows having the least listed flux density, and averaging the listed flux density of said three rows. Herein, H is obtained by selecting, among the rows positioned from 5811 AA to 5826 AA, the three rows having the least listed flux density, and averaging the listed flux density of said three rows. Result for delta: 1.0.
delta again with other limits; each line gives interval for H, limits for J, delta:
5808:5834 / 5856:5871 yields 0.3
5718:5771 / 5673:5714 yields 1.0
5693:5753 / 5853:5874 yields 0.0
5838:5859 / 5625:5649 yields 0.2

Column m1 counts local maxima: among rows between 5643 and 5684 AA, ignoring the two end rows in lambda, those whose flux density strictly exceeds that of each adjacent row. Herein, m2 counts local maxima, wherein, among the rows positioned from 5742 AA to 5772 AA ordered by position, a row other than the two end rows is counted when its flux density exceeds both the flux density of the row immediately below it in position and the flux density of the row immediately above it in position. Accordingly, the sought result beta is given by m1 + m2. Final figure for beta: 9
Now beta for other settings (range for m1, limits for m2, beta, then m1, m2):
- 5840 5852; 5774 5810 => 6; 2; 4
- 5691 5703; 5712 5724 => 2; 1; 1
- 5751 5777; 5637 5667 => 7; 3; 4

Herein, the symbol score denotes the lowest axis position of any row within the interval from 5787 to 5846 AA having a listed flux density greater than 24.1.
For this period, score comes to 5791.0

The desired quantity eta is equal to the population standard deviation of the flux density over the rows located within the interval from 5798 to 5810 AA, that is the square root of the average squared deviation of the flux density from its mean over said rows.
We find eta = 1.60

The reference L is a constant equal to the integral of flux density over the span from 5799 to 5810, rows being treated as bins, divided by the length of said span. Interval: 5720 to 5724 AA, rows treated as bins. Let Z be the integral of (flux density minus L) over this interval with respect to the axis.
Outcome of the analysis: -6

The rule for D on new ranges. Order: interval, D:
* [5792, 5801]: 1.8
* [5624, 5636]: 1.6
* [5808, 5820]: 2.5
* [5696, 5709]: 2.3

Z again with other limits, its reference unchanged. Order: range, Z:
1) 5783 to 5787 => -15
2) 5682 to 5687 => -17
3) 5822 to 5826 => -5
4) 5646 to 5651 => -2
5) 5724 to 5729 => -1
